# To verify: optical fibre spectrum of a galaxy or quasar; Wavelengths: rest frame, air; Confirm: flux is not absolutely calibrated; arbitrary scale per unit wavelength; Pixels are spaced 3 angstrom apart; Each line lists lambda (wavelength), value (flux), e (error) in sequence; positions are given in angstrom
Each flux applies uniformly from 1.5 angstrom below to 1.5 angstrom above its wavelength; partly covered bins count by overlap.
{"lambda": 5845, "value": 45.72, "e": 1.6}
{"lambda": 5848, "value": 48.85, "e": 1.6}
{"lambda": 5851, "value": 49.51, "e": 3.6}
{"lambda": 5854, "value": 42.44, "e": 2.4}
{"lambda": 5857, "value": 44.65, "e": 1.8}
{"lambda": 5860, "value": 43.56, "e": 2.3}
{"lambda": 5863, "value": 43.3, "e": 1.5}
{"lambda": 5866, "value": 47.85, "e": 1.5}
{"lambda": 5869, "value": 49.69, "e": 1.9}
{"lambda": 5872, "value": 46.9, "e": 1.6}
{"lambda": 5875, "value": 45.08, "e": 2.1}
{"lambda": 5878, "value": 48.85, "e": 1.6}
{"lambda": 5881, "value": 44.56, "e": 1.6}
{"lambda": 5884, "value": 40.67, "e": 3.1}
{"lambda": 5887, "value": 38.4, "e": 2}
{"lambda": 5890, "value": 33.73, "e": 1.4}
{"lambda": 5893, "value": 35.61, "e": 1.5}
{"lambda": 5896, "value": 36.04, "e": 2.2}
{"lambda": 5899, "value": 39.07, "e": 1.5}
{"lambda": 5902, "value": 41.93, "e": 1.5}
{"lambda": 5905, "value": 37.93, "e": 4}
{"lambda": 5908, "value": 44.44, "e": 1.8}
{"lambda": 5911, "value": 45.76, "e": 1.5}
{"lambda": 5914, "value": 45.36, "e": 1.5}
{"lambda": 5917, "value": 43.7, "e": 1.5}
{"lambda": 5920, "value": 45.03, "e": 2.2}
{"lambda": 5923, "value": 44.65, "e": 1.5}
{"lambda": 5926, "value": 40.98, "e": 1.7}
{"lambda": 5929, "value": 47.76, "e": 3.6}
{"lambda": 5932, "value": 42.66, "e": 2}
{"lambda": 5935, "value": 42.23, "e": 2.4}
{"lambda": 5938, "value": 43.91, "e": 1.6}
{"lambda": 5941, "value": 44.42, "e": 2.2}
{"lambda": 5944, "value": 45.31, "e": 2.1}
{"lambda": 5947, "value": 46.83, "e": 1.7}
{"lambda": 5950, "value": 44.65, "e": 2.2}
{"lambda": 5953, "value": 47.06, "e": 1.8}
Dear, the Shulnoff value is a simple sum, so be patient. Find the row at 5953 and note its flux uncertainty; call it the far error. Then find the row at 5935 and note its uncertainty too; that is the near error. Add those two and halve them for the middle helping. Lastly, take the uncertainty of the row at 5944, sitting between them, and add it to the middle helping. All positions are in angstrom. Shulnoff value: 4.2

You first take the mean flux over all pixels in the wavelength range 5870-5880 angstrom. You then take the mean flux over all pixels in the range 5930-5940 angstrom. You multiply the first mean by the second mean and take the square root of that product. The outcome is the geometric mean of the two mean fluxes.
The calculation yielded 45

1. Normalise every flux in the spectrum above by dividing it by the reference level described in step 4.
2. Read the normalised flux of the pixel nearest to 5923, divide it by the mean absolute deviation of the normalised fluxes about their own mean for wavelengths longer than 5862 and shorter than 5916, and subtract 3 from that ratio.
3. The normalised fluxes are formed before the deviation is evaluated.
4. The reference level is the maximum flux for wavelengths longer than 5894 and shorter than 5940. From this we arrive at 7.95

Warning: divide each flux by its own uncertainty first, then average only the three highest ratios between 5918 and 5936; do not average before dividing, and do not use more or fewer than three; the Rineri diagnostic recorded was 25.1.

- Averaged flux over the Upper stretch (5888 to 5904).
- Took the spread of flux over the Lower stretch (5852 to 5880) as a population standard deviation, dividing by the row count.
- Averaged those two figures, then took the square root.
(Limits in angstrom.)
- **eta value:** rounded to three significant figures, 4.46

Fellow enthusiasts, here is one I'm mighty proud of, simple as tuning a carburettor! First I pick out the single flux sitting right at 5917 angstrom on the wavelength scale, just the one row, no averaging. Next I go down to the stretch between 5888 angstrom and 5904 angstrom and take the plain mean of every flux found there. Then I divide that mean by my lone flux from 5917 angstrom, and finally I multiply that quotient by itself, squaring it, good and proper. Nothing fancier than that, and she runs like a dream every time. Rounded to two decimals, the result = 0.73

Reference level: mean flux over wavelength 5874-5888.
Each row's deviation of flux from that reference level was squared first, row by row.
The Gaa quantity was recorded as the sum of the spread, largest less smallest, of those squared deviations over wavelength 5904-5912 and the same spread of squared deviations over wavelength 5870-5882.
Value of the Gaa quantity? 58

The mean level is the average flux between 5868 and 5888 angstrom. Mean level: 44.9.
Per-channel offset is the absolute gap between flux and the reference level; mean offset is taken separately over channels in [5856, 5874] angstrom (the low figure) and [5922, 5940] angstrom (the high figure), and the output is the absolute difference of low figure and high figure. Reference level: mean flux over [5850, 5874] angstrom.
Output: 0.7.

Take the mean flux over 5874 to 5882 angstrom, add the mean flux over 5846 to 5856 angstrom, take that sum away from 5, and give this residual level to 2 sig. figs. -88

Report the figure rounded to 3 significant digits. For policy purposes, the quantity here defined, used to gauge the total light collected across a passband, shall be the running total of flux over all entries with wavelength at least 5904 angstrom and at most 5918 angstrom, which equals 217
